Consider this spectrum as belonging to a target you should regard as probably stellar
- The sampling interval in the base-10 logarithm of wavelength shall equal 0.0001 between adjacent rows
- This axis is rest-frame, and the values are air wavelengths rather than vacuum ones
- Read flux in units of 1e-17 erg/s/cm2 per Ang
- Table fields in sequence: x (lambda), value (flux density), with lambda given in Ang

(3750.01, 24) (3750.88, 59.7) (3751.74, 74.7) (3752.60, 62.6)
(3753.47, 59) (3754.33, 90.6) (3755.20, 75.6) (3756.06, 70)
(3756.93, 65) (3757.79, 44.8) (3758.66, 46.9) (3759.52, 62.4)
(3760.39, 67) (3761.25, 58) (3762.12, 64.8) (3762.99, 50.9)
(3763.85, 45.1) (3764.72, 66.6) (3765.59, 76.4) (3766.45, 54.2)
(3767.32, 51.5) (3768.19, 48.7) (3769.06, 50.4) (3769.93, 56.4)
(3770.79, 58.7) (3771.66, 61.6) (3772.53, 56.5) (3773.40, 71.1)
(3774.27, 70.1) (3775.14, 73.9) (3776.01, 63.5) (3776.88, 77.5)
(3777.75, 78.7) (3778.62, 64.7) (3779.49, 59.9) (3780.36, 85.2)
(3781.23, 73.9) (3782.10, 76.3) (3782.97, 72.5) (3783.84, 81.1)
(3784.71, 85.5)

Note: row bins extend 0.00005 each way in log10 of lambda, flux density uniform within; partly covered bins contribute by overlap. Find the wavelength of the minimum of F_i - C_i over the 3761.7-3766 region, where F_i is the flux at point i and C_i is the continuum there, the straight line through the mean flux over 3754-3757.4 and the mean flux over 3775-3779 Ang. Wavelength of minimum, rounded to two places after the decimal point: 3763.85 Ang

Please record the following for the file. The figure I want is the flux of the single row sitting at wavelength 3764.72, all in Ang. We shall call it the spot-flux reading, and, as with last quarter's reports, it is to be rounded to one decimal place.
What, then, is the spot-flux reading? 66.6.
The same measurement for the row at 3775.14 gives 73.9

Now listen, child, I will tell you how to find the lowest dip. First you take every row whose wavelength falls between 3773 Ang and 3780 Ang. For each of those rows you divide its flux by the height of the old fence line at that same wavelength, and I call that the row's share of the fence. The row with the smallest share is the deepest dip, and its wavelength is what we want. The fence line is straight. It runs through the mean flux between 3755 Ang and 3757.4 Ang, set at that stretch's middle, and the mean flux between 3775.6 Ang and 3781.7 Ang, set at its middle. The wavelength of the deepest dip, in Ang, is 3779.49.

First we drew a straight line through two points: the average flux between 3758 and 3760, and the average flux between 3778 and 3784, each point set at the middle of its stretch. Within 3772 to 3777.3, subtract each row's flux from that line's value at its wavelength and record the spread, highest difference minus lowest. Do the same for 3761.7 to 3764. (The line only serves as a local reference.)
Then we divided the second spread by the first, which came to 1.2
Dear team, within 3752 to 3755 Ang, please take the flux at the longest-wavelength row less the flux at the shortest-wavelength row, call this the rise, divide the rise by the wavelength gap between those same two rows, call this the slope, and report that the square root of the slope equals 4.0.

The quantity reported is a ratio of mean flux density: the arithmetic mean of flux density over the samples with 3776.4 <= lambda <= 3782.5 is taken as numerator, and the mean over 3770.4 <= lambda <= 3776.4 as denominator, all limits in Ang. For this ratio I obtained 1.13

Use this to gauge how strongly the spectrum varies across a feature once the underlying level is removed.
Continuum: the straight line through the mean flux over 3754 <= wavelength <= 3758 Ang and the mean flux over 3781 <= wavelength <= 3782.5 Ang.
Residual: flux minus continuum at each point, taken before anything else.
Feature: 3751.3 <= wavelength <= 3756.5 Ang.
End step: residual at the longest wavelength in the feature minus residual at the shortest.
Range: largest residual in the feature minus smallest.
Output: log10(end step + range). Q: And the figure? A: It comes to 1.41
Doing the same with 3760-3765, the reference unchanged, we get 1.33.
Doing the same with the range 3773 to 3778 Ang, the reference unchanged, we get 1.33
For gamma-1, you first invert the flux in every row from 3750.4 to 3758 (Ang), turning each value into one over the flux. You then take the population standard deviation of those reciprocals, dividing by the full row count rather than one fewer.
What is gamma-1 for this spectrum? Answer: 0.0030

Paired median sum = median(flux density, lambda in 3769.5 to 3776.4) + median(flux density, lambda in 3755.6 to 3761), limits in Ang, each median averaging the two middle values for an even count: 126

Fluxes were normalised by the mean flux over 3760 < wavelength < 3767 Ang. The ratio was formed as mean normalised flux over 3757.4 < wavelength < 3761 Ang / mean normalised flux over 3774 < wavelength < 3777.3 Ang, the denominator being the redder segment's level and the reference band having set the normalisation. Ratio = 0.78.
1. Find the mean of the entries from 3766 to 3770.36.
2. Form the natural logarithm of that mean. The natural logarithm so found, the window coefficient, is 3.96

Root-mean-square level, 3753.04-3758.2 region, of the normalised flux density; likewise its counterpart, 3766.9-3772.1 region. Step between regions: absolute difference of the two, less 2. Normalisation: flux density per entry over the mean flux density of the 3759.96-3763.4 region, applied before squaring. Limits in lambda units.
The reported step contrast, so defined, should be -1.76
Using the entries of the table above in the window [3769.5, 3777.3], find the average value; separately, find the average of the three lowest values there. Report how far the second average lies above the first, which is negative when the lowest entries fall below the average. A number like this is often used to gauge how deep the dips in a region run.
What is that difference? -8.3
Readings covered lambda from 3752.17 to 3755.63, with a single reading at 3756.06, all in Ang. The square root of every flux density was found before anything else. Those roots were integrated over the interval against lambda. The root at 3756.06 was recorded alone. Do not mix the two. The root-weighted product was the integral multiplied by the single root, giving 244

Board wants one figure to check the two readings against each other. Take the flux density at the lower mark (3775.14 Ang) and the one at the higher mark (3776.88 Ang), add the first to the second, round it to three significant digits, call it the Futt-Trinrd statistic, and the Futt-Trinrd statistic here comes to 151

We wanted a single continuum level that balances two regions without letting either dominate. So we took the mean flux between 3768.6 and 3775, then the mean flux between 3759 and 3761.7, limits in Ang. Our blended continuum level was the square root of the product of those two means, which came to 61.6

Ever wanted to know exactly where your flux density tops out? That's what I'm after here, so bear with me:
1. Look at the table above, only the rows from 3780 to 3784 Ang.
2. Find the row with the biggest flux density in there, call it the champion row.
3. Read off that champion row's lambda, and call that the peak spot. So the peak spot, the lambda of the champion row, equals 3780.36 Ang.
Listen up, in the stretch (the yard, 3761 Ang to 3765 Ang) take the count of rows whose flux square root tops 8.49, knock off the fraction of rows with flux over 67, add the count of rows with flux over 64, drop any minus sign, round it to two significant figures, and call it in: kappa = 2.0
